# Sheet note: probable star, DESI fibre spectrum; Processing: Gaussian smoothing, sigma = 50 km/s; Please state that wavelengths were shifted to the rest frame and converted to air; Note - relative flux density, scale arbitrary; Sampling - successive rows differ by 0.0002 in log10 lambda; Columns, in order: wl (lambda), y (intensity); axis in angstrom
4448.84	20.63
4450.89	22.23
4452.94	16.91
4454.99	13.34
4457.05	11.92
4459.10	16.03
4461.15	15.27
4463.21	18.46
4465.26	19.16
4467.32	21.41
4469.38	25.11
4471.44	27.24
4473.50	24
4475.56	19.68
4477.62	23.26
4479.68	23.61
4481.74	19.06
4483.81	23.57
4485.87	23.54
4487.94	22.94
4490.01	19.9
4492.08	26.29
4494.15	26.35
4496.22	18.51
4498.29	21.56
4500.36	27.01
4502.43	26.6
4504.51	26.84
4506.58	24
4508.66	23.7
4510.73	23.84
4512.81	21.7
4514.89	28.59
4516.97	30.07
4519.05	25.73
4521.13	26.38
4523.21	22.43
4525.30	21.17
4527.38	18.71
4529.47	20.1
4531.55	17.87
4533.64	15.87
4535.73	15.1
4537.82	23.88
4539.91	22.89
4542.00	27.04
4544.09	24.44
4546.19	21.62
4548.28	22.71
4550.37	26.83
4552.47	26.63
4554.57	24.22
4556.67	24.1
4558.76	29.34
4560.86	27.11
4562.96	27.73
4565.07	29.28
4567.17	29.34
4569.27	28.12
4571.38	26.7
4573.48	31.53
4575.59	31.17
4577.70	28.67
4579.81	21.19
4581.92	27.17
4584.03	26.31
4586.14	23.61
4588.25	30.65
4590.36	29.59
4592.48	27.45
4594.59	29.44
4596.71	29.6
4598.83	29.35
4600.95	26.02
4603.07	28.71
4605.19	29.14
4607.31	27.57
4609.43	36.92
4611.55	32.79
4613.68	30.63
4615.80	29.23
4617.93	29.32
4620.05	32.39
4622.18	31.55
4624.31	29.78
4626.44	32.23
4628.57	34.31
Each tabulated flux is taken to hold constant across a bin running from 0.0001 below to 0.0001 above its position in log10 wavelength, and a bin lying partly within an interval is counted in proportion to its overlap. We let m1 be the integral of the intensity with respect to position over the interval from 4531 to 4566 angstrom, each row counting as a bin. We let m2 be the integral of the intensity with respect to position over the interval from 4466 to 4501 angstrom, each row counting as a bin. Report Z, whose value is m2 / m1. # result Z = 0.96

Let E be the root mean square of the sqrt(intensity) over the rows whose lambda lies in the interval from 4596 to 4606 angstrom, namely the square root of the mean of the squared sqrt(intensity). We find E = 5.3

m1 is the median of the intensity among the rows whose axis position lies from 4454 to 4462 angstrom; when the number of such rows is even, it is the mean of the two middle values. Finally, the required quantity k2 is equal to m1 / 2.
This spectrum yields 7.2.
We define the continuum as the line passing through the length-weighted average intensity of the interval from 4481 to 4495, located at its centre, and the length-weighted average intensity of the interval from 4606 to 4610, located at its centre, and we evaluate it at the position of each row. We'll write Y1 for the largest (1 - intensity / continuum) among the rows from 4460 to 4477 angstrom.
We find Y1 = 0.28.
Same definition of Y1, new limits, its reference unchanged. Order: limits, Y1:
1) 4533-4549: 0.43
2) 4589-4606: 0.16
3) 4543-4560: 0.20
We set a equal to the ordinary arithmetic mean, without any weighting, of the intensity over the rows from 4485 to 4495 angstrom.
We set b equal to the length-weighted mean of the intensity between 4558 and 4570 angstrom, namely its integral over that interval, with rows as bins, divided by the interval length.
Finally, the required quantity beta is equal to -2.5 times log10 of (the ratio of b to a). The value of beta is -0.2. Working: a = 23.8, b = 28.47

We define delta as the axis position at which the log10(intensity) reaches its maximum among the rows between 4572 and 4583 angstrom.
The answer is 4573.48 angstrom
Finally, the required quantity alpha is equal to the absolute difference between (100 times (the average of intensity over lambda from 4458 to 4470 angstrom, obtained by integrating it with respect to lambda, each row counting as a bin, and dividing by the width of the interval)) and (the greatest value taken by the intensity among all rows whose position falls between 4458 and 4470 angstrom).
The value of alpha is 1875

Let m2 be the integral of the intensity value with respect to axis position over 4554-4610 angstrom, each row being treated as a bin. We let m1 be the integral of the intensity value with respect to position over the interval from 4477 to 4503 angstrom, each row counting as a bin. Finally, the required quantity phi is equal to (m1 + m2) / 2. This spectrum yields 1089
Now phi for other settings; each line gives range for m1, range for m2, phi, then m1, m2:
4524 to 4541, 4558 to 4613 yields 954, 332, 1575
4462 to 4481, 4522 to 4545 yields 452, 424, 480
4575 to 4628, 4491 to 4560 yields 1593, 1551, 1636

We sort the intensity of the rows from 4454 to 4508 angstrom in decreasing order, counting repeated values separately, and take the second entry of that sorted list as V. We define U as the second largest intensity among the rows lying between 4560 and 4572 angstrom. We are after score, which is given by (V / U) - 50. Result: -49.1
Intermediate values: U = 29.28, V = 27.01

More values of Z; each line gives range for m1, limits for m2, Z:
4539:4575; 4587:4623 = 1.13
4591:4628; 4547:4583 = 0.87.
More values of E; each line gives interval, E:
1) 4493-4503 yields 4.9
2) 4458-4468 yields 4.3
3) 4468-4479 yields 4.9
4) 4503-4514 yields 4.9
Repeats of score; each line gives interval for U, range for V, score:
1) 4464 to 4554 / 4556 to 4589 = -48.9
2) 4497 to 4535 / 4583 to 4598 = -49.0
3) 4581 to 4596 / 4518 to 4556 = -49.1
